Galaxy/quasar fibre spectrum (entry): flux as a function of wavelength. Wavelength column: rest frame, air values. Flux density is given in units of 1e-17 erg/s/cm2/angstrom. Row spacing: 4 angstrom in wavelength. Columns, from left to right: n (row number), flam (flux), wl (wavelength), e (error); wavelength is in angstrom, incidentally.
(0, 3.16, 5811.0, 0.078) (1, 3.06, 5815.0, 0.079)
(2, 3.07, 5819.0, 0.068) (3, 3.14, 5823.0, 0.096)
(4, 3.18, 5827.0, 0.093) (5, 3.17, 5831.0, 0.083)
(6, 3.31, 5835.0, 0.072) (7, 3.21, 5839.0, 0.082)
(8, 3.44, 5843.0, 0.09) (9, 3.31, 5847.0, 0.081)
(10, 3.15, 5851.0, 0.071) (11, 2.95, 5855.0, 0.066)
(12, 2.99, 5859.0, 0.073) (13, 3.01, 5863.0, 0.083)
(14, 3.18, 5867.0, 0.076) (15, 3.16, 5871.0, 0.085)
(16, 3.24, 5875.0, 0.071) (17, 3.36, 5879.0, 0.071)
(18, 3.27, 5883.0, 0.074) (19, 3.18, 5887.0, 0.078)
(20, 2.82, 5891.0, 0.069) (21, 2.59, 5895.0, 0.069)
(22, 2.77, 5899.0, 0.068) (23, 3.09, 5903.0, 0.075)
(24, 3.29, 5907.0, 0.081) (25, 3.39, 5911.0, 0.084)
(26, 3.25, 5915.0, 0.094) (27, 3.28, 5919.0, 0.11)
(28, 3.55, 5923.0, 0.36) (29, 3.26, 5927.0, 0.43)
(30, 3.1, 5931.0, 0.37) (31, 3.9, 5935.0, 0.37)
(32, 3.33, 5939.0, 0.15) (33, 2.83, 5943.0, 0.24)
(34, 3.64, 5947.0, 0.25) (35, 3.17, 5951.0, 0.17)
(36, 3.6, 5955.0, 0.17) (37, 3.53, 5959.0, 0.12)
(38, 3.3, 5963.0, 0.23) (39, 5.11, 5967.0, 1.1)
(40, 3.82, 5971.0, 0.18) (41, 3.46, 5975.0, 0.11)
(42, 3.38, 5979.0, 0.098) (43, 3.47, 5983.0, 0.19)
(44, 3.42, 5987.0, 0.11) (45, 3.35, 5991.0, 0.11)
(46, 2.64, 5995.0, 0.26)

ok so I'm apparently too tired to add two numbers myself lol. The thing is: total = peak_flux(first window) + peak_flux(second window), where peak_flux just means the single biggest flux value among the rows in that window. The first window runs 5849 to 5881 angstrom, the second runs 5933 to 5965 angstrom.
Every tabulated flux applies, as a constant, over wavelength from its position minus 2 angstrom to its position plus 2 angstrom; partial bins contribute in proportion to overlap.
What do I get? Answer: 7.3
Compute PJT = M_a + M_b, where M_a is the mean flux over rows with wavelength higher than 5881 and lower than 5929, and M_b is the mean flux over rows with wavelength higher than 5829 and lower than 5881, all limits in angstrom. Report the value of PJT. 6.34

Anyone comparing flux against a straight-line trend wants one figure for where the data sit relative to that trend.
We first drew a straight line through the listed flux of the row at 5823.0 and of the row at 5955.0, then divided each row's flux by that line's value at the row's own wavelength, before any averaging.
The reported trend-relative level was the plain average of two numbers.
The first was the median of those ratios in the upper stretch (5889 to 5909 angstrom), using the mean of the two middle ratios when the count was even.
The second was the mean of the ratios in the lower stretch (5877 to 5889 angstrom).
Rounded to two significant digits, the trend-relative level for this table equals 0.91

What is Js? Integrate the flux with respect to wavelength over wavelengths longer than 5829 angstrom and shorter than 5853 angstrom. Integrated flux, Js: 78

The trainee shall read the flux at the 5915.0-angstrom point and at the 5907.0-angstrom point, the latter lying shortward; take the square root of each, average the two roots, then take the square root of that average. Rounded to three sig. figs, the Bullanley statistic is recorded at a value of 1.34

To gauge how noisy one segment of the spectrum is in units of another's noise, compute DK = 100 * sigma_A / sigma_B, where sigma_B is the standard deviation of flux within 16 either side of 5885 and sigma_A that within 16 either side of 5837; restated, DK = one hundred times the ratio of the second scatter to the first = 37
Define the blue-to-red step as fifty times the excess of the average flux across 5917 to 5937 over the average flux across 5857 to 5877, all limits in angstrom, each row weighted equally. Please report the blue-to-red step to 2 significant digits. 15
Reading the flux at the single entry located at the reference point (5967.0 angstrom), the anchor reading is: 5.11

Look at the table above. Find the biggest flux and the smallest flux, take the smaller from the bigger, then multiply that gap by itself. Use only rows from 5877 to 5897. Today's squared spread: 0.6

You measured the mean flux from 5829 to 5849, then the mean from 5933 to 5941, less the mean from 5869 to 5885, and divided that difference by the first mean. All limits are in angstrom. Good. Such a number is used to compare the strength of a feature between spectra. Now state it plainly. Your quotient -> 0.11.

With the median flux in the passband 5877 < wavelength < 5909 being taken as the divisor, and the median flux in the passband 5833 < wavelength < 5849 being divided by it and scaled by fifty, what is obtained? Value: 53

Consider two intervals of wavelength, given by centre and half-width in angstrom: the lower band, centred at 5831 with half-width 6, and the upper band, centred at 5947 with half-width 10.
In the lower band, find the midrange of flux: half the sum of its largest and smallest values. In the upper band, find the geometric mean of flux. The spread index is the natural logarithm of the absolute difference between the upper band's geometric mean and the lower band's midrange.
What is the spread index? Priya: -2.8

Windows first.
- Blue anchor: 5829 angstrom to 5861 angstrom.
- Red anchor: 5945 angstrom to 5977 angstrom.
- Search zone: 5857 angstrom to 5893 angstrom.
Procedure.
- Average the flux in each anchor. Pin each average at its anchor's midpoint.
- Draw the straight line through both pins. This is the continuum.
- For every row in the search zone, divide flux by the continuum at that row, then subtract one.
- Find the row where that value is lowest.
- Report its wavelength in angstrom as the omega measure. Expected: 5891.0 angstrom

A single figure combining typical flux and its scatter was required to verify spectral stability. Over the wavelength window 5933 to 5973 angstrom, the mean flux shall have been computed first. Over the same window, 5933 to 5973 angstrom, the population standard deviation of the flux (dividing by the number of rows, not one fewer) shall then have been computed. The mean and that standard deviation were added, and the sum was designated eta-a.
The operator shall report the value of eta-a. 4.2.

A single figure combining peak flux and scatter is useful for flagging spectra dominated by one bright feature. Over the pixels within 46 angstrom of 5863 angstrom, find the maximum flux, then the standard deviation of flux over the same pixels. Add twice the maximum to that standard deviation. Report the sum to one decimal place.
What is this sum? 7.1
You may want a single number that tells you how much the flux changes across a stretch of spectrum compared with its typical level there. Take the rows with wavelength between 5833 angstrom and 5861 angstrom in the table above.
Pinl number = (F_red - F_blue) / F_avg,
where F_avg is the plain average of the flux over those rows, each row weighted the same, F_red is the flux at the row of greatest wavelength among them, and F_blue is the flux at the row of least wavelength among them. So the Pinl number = -0.10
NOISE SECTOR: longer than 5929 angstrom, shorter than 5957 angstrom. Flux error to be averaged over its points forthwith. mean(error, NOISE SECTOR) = 0.25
